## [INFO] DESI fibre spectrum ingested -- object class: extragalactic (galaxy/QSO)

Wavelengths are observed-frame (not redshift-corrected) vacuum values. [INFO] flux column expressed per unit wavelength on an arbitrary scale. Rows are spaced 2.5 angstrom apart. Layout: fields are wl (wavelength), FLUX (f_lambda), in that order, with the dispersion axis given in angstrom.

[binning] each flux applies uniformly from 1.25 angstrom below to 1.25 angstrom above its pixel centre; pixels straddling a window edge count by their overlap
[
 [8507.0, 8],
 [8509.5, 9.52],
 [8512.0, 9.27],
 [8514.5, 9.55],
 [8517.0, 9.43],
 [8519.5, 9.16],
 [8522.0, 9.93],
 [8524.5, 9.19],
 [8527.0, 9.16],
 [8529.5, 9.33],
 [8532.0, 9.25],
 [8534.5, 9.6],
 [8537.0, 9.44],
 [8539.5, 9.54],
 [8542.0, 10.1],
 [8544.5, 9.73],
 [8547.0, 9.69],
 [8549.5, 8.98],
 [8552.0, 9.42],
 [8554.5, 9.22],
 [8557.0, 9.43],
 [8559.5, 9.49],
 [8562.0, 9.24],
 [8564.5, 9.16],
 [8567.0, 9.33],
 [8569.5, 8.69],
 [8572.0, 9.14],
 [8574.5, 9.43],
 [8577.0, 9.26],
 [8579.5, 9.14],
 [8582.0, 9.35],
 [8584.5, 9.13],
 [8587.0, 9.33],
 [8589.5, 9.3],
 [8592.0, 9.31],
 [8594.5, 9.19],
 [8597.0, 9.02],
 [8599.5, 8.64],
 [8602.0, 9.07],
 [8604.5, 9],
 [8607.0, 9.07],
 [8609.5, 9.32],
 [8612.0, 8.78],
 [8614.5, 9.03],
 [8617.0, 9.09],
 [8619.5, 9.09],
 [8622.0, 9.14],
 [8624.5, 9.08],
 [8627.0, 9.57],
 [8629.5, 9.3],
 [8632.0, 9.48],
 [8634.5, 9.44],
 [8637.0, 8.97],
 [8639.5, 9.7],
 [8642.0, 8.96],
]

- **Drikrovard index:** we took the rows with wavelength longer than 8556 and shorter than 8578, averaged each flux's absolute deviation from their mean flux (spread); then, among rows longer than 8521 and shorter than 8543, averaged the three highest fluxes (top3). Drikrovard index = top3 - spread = 9.71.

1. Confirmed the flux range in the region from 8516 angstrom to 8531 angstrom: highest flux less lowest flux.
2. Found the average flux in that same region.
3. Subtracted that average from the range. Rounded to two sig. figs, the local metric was -8.6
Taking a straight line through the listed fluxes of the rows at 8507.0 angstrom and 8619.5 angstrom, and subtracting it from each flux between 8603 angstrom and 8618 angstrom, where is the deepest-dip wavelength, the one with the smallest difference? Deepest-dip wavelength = 8612.0 angstrom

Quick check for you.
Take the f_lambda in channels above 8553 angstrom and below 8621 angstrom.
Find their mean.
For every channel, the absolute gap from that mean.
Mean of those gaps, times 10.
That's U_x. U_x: 1.60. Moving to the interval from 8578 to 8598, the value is 1.01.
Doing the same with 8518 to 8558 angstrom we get 2.38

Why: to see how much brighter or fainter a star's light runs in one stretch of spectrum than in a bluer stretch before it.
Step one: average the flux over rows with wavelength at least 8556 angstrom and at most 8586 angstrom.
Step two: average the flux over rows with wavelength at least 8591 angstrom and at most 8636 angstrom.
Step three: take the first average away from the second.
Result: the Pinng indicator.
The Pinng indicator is -0.09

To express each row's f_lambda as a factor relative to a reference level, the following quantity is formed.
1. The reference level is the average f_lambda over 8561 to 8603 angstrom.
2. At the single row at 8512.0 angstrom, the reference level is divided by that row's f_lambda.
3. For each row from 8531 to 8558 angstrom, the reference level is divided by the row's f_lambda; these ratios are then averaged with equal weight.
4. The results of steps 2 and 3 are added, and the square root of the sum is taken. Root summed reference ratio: 1.40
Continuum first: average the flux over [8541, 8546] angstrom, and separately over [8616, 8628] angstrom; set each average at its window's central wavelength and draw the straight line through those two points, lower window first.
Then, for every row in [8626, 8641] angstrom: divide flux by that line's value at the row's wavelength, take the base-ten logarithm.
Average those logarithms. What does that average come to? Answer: 0.015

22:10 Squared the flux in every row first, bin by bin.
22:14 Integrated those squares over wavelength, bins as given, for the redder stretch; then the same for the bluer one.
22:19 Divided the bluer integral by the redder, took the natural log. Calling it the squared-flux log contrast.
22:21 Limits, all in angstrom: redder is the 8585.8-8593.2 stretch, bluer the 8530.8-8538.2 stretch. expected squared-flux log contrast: 0.025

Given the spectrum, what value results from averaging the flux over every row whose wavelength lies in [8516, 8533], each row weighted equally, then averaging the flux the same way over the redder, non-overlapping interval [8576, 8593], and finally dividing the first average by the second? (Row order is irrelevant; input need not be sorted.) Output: 1.010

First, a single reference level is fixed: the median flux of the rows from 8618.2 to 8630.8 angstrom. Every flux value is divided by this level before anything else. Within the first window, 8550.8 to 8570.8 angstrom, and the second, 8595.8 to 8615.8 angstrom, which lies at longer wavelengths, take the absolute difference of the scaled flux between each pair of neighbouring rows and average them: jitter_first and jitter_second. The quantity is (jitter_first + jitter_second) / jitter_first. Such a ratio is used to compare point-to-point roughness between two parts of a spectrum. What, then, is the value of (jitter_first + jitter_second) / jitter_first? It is 2.24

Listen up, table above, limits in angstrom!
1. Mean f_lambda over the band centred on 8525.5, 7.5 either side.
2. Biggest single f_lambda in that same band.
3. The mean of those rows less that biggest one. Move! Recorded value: -0.59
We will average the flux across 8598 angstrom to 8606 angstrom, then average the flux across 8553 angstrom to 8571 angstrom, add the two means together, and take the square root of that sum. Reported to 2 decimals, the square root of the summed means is 4.26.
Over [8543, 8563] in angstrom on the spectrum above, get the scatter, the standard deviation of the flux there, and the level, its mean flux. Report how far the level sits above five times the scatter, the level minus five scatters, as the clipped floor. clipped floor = 8.2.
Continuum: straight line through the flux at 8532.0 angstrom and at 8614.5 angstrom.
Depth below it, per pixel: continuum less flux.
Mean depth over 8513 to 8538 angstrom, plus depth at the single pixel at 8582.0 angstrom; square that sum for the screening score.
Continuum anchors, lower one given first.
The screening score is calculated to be 0.14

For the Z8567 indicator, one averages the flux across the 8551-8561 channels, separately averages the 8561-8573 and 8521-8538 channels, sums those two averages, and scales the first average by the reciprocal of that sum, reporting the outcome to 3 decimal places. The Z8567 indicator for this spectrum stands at 0.507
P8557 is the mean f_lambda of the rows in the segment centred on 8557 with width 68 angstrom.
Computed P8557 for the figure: 9.34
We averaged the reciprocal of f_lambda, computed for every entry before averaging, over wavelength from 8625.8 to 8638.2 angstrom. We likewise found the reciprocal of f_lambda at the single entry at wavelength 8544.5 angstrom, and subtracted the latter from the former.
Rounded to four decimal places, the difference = 0.0042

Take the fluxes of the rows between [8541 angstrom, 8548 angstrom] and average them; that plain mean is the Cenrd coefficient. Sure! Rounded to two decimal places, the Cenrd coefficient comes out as 9.84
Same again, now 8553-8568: 9.31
